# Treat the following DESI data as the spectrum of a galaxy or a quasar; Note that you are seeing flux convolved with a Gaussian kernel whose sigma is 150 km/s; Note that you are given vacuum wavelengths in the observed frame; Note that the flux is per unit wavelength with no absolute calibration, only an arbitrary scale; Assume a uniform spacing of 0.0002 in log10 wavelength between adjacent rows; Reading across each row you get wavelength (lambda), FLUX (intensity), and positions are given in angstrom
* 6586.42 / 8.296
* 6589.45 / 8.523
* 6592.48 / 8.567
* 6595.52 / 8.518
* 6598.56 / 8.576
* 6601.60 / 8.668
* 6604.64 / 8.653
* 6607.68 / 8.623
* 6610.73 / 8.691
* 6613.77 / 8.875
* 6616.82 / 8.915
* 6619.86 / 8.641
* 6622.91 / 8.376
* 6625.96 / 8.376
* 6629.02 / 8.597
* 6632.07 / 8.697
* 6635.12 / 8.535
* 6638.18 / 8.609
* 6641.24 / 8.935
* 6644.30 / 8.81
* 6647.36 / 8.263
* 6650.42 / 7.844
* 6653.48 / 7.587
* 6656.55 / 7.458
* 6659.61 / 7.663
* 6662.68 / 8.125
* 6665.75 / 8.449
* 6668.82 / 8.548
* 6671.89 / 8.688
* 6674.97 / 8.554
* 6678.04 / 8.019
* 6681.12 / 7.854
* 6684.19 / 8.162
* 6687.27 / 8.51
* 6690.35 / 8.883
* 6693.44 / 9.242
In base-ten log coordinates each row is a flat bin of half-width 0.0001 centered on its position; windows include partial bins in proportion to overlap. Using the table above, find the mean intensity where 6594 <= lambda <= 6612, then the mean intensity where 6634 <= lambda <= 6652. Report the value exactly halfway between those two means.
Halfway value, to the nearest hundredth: 8.56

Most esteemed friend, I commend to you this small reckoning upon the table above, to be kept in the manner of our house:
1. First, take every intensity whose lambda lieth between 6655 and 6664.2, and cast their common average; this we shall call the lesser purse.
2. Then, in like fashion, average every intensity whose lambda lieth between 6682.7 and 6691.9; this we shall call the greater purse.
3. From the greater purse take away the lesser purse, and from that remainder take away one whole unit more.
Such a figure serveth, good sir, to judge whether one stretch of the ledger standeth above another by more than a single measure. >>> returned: -0.23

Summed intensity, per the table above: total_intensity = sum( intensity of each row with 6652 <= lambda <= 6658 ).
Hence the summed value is 15.0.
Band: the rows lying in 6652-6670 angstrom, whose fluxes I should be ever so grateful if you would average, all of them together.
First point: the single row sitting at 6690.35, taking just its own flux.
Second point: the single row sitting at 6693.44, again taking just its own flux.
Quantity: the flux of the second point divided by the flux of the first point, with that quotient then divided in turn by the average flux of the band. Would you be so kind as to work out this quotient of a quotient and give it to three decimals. 0.131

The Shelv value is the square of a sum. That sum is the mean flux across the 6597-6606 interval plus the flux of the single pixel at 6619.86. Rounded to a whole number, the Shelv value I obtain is 298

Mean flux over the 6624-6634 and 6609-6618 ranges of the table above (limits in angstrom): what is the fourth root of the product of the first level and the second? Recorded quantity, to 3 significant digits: 2.95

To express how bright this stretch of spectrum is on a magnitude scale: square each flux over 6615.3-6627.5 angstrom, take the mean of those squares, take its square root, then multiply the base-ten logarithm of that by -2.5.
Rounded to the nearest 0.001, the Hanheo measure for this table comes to -2.334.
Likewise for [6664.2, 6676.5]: -2.331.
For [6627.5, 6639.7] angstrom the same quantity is -2.337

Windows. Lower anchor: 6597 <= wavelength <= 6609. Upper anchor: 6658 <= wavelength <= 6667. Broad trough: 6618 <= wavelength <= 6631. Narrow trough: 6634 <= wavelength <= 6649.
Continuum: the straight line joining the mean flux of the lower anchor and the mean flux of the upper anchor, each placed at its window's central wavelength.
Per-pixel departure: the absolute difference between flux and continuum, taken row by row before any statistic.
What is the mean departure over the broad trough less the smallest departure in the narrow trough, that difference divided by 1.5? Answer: 0.05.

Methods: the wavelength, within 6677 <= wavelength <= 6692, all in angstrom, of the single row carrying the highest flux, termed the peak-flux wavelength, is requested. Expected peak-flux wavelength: 6690.35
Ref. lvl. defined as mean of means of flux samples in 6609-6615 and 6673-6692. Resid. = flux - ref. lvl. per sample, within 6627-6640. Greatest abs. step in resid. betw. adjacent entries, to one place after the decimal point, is 0.2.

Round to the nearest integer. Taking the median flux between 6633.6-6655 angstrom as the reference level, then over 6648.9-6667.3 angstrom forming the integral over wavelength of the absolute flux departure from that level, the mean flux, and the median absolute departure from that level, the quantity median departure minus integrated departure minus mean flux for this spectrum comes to -20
